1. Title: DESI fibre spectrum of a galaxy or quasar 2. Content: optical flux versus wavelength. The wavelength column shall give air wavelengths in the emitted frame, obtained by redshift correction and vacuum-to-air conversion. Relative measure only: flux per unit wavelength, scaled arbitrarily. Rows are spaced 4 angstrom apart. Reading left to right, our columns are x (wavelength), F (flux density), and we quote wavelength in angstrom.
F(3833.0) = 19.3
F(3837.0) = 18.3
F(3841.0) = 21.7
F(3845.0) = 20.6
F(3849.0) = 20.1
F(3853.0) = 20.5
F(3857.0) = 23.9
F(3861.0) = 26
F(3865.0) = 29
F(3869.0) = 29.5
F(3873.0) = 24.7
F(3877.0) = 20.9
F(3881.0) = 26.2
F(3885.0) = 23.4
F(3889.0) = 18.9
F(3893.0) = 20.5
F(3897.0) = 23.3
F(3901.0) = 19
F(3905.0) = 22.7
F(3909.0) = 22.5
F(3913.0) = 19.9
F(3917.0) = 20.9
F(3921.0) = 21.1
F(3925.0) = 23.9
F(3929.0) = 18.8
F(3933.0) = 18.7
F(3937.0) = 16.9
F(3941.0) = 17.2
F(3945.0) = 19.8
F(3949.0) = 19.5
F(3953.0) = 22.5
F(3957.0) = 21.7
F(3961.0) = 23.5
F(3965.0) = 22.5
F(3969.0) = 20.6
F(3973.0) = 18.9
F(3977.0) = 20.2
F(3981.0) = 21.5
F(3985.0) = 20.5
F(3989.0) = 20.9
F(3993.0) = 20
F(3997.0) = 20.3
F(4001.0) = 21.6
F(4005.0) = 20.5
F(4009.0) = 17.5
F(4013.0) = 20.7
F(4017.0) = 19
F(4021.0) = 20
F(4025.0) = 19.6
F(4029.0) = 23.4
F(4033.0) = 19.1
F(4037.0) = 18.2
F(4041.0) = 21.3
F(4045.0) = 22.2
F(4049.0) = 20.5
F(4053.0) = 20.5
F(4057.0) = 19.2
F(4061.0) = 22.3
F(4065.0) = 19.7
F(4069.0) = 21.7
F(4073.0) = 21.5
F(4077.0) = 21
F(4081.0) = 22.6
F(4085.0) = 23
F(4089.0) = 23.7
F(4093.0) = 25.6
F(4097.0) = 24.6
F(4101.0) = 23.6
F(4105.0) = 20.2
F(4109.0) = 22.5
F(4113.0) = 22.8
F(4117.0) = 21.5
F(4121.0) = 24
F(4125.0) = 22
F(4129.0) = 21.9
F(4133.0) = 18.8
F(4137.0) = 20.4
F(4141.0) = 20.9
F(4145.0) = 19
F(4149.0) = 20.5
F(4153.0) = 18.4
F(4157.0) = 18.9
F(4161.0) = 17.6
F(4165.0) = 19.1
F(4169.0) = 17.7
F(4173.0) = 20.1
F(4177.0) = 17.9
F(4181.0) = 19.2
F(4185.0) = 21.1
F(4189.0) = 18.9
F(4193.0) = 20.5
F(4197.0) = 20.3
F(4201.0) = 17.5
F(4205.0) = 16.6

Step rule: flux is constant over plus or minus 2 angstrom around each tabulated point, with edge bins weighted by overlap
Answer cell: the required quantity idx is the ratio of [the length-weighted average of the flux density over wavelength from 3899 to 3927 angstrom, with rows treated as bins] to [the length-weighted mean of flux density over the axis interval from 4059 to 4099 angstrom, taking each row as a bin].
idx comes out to 0.95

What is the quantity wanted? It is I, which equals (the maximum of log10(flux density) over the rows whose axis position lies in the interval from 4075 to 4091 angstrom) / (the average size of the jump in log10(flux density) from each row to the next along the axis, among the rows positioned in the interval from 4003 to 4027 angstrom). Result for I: 33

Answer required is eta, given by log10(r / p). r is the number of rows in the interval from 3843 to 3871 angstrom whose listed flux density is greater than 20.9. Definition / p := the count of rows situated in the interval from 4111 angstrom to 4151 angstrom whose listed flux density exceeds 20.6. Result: -0.2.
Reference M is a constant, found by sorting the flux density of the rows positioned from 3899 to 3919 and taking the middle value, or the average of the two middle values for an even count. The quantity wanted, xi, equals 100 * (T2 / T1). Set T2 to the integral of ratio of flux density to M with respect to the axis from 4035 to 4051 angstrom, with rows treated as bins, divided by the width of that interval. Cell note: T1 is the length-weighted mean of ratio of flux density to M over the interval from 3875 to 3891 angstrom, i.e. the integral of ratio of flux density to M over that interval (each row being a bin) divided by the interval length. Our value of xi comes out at 92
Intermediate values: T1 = 1.07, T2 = 0.98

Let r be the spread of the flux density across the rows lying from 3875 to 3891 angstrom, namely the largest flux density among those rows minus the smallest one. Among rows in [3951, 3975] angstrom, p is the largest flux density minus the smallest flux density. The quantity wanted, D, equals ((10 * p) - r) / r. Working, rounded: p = 4.6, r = 7.3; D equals 5.3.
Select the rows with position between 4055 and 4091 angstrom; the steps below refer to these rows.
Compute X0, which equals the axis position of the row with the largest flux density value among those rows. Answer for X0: 4089.0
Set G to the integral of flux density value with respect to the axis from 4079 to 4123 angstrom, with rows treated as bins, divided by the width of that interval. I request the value 23.1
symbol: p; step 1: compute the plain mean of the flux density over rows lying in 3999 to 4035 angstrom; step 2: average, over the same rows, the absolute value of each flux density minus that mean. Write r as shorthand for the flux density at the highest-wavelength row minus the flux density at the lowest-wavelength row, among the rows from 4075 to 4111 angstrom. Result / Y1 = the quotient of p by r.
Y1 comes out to 0.8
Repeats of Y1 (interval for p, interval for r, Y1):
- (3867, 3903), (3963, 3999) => -1.3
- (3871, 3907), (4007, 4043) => 0.6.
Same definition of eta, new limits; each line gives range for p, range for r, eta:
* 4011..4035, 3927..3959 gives 0.0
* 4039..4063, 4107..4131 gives 0.3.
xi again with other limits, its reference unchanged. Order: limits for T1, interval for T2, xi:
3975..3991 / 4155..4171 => 88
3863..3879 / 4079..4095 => 91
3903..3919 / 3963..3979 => 96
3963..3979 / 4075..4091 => 110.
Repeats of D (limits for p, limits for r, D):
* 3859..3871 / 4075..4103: 6.6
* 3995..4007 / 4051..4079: 3.2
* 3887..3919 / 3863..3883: 4.1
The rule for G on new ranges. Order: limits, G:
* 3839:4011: 21.5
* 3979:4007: 20.8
